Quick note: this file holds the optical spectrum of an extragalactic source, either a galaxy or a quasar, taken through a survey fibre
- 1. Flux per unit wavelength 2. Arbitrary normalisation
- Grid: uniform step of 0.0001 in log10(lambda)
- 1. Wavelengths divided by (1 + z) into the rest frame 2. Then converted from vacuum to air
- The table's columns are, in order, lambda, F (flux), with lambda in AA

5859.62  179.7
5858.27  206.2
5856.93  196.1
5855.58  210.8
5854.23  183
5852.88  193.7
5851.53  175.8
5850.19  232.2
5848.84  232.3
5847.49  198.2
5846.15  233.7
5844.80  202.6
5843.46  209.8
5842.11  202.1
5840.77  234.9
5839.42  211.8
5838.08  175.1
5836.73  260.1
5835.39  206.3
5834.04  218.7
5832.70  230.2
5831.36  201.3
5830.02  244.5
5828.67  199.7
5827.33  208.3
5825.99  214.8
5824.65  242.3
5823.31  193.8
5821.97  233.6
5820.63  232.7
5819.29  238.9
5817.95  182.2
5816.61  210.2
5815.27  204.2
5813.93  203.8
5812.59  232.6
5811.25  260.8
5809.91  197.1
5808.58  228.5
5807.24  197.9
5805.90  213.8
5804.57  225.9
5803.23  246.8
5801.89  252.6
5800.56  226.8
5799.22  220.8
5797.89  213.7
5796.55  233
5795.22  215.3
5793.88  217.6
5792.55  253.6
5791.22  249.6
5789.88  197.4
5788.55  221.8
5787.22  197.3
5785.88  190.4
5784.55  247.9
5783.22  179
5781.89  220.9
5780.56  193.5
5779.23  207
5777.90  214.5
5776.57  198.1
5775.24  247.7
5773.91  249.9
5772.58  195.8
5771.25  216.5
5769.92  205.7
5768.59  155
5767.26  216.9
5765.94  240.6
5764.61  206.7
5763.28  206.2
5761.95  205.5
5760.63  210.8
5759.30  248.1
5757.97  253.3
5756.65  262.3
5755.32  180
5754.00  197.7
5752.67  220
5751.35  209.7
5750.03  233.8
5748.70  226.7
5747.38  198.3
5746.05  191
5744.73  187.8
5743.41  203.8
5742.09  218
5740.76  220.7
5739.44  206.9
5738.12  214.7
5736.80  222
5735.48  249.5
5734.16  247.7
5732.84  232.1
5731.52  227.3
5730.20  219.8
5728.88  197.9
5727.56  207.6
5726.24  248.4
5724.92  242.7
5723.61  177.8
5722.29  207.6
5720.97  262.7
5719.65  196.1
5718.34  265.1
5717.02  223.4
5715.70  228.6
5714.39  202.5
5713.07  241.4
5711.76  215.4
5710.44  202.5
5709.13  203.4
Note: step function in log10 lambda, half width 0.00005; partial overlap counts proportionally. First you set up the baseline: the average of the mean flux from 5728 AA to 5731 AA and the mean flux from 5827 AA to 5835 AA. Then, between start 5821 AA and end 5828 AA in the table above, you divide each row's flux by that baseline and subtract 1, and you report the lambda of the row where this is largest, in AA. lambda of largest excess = 5824.65 AA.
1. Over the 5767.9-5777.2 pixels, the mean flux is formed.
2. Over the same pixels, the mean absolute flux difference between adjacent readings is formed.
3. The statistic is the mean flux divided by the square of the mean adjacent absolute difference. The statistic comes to 0.21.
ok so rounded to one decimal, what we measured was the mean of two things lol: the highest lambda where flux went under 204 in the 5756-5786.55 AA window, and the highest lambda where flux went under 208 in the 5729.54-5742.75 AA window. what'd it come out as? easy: 5762.7 AA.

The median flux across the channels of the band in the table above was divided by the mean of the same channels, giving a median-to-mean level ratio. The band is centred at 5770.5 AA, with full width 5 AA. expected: 1.04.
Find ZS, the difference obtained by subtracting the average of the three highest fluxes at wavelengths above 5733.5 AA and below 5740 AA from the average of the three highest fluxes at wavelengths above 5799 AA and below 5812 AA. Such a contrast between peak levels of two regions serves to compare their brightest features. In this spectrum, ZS 14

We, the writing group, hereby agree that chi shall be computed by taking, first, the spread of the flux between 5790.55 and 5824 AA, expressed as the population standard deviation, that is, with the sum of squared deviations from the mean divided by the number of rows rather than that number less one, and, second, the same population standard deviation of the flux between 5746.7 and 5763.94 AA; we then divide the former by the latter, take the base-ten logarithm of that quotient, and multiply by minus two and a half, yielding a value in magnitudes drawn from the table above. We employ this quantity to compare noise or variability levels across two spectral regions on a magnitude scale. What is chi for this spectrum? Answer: 0.16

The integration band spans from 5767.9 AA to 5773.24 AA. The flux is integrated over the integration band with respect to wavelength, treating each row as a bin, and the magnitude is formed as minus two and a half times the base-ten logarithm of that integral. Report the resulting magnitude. -7.53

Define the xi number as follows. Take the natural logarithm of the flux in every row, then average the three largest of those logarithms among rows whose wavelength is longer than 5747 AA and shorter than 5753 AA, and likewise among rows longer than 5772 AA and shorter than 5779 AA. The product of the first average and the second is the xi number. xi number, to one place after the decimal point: 29.7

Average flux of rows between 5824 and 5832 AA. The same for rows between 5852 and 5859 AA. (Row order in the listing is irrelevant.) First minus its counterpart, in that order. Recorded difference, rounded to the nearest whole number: 21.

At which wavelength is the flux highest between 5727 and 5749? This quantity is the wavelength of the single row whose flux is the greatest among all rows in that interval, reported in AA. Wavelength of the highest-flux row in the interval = 5735.48 AA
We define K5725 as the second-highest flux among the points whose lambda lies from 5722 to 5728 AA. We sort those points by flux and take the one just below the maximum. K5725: 242.7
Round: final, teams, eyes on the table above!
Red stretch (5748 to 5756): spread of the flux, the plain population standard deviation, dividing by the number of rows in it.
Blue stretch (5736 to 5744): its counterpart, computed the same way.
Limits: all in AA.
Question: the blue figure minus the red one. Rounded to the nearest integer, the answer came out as -11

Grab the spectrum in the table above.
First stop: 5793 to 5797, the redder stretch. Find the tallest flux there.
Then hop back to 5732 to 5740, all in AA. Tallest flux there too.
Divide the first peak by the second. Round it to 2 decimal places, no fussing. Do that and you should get 0.93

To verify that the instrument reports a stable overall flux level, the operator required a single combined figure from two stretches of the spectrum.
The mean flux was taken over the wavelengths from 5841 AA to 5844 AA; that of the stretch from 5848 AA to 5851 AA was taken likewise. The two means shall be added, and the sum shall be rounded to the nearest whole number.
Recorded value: 438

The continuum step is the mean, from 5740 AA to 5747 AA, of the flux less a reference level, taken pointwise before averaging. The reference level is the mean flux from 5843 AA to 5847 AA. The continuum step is -11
